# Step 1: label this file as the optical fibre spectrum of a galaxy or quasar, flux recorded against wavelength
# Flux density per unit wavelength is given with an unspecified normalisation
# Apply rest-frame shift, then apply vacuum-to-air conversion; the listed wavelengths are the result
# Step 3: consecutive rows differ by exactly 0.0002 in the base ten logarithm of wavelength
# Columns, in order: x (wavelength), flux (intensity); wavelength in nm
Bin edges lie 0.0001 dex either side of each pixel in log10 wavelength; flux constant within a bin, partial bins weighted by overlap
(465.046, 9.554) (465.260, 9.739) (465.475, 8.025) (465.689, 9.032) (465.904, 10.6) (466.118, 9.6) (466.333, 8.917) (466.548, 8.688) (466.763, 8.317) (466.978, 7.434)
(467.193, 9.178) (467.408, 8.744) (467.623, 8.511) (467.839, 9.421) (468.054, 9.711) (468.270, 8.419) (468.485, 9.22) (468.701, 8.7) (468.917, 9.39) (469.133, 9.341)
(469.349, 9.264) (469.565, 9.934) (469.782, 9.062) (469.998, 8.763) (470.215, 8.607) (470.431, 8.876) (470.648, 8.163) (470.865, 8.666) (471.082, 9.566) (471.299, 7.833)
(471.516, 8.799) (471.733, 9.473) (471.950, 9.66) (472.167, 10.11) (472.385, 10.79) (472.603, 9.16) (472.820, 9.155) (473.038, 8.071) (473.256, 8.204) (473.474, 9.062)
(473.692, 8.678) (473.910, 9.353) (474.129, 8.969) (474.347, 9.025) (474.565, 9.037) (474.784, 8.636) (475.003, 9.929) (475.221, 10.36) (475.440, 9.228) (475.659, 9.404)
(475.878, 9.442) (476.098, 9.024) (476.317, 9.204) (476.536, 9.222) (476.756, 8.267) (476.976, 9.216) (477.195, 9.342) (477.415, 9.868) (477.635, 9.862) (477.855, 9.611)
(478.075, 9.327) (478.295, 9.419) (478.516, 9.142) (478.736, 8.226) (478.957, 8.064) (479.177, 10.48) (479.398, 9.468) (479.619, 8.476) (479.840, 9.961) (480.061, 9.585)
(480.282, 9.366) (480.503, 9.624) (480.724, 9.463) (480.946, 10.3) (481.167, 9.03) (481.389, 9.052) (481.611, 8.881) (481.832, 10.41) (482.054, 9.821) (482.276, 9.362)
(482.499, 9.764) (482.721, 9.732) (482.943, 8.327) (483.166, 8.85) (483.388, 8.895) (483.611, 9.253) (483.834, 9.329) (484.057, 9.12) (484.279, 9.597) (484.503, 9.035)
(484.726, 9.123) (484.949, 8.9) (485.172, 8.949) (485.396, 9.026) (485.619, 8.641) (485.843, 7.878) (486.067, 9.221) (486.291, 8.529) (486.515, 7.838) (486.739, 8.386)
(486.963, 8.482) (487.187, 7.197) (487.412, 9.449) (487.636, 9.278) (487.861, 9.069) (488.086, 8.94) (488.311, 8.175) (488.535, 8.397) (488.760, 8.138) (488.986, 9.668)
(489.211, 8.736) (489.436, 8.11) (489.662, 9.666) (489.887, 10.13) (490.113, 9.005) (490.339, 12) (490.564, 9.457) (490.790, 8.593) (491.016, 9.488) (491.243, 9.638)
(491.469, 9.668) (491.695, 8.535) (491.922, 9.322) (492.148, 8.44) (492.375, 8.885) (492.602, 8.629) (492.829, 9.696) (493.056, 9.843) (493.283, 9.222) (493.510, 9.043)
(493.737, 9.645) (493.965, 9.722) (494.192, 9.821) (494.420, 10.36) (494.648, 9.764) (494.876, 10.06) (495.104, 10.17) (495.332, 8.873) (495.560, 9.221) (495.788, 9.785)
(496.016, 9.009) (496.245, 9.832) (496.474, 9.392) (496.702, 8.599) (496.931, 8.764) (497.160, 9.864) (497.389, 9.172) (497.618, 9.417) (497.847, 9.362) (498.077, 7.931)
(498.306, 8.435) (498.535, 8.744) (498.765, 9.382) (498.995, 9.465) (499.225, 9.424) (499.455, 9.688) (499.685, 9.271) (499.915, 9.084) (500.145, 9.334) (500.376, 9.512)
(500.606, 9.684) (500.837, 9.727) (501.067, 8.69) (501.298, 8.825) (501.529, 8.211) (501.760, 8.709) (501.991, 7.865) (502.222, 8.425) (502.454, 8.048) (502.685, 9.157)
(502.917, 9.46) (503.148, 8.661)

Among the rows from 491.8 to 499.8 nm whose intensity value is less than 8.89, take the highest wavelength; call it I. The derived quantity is 498.535 nm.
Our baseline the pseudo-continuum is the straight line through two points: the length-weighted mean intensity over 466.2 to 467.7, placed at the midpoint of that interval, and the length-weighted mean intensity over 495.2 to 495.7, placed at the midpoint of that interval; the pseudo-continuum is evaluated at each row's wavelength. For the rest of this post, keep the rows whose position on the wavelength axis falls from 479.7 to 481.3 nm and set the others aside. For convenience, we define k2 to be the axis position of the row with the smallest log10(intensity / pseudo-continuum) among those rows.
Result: 481.167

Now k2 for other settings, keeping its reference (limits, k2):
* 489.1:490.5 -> 489.436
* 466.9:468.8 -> 466.978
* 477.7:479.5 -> 478.957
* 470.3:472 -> 471.299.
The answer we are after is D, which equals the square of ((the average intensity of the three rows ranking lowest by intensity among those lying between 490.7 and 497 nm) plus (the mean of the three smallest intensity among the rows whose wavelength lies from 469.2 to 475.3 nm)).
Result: 274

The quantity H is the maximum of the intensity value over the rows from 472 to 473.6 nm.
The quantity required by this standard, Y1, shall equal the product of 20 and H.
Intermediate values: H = 10.79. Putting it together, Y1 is 216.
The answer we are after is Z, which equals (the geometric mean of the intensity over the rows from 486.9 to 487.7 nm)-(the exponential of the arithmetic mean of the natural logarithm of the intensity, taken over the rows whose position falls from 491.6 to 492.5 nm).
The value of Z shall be -0.2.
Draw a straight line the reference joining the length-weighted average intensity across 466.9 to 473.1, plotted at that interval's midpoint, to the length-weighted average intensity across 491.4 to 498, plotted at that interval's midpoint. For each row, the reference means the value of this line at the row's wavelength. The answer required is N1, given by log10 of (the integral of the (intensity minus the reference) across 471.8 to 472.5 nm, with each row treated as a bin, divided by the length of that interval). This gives 0.0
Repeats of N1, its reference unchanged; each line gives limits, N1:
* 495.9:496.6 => -2.3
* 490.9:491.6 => -0.6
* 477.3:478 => -0.2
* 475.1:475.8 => -0.3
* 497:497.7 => -1.5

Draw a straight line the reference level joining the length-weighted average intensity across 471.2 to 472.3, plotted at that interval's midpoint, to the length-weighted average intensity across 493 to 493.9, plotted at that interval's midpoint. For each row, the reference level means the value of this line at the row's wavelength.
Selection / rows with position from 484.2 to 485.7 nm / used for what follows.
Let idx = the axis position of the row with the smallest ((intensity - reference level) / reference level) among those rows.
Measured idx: 485.619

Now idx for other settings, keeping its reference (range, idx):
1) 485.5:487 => 486.515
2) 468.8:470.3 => 470.215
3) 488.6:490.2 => 489.436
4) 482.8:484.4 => 482.943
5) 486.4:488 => 487.187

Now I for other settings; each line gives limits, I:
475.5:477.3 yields 476.756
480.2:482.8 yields 481.611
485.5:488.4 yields 488.311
